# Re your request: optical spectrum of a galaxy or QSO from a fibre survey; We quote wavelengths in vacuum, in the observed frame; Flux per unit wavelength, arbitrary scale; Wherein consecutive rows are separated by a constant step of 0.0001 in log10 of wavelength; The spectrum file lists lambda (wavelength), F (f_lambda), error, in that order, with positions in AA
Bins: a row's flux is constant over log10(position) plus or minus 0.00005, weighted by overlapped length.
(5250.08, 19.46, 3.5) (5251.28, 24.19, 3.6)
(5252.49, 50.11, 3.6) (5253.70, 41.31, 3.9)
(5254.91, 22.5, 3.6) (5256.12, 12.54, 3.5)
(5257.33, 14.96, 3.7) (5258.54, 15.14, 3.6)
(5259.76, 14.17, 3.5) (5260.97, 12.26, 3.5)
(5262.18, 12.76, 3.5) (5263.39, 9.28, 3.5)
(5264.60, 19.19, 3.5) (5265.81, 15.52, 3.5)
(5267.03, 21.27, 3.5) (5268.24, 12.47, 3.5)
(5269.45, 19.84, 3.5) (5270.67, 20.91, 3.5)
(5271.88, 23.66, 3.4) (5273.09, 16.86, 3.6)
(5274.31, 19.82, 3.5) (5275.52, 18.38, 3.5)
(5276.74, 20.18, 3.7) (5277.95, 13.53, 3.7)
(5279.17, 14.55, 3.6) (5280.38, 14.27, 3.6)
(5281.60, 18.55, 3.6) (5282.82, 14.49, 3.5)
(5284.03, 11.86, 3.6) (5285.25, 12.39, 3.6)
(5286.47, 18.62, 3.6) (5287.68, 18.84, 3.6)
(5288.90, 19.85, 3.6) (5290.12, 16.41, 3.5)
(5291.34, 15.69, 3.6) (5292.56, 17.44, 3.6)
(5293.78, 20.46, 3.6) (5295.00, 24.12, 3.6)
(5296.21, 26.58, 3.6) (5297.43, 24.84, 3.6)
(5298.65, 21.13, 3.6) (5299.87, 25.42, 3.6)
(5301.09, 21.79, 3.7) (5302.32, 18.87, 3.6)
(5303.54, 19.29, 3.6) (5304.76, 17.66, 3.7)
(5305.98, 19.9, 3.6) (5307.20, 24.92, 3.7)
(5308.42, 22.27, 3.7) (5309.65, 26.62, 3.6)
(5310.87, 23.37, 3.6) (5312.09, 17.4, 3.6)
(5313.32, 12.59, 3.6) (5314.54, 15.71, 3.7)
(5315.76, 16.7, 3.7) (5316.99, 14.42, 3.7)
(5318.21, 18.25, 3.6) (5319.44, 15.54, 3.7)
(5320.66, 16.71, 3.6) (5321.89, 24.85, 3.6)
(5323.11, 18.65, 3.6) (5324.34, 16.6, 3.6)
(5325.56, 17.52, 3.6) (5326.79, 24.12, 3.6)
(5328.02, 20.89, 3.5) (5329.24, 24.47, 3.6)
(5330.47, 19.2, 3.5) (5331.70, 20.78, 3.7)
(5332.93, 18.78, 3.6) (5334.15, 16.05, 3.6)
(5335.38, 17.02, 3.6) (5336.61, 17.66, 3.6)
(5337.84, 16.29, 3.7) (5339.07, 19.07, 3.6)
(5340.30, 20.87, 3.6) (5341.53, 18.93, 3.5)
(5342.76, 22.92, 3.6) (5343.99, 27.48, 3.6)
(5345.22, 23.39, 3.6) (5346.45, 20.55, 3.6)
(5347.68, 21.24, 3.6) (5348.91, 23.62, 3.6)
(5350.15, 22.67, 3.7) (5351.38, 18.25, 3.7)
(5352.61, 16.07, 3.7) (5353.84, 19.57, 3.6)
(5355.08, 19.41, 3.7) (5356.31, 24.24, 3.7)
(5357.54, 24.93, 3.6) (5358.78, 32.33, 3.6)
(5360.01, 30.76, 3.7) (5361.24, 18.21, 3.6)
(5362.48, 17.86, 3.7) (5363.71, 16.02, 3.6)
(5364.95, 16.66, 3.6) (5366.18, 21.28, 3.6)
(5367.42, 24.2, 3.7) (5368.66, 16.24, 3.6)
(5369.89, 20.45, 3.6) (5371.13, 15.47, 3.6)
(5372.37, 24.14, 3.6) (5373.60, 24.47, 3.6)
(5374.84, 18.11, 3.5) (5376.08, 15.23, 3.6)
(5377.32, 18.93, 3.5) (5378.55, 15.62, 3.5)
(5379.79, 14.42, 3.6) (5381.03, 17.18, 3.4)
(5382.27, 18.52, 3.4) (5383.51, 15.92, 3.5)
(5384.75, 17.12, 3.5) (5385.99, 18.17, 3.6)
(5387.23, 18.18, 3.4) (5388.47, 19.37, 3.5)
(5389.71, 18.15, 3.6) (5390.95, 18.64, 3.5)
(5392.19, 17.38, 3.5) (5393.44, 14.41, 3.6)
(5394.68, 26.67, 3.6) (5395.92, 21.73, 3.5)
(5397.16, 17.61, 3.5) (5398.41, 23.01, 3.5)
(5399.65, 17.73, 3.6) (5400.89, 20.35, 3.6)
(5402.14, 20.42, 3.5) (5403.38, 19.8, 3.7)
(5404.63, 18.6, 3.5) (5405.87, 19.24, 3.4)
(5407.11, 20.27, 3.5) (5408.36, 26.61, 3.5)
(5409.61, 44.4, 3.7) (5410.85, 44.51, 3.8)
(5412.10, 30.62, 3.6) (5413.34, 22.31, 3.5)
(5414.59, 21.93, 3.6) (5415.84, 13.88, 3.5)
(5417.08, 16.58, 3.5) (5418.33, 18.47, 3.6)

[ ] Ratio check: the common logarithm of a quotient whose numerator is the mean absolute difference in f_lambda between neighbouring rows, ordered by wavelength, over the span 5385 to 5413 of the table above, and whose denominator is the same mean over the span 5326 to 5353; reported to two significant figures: 0.19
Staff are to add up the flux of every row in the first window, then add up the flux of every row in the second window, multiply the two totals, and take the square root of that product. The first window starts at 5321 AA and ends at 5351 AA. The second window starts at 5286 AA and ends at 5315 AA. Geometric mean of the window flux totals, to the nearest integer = 492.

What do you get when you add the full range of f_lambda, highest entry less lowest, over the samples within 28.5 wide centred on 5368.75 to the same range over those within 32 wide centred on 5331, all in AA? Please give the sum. 31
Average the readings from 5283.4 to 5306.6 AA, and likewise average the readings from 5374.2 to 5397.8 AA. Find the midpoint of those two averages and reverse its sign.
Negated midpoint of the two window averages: -18.8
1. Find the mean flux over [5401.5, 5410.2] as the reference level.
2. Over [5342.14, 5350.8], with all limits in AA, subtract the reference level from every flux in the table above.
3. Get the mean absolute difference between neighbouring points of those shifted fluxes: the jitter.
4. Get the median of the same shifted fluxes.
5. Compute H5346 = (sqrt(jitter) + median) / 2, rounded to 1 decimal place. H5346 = 0.2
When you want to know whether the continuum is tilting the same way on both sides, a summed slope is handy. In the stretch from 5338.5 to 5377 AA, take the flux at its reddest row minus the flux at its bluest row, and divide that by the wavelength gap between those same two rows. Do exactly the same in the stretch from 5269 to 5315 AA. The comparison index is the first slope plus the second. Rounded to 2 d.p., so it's -0.20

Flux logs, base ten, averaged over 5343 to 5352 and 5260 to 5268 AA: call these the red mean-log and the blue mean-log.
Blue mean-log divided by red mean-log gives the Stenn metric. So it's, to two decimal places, 0.86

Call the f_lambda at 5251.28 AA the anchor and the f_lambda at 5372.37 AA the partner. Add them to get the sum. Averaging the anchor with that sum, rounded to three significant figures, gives 36.3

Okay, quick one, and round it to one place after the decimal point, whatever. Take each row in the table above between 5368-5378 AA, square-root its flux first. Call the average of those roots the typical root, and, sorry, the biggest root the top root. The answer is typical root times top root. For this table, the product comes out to 21.6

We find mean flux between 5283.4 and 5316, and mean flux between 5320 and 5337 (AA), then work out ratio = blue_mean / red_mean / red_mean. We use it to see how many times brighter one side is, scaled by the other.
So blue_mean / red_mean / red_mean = 0.0516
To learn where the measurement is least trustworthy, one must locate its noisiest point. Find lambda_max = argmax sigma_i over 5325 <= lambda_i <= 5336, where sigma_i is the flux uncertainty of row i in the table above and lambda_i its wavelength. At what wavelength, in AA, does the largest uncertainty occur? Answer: 5331.70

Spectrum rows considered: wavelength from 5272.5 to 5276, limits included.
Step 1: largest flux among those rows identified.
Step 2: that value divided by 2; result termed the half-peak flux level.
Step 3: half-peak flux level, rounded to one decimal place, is 9.9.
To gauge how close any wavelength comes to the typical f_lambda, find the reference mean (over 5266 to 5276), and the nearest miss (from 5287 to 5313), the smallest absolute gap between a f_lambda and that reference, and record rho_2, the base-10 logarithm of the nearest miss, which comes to -0.9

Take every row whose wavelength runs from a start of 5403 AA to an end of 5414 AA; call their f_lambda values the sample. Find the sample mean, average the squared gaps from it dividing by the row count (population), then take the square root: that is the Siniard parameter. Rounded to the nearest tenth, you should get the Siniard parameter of 9.8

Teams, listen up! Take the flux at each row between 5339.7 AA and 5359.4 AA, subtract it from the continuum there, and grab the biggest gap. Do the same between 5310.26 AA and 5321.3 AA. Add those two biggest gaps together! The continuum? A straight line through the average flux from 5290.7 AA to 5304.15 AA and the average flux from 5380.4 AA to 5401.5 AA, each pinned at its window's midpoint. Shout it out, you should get 12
